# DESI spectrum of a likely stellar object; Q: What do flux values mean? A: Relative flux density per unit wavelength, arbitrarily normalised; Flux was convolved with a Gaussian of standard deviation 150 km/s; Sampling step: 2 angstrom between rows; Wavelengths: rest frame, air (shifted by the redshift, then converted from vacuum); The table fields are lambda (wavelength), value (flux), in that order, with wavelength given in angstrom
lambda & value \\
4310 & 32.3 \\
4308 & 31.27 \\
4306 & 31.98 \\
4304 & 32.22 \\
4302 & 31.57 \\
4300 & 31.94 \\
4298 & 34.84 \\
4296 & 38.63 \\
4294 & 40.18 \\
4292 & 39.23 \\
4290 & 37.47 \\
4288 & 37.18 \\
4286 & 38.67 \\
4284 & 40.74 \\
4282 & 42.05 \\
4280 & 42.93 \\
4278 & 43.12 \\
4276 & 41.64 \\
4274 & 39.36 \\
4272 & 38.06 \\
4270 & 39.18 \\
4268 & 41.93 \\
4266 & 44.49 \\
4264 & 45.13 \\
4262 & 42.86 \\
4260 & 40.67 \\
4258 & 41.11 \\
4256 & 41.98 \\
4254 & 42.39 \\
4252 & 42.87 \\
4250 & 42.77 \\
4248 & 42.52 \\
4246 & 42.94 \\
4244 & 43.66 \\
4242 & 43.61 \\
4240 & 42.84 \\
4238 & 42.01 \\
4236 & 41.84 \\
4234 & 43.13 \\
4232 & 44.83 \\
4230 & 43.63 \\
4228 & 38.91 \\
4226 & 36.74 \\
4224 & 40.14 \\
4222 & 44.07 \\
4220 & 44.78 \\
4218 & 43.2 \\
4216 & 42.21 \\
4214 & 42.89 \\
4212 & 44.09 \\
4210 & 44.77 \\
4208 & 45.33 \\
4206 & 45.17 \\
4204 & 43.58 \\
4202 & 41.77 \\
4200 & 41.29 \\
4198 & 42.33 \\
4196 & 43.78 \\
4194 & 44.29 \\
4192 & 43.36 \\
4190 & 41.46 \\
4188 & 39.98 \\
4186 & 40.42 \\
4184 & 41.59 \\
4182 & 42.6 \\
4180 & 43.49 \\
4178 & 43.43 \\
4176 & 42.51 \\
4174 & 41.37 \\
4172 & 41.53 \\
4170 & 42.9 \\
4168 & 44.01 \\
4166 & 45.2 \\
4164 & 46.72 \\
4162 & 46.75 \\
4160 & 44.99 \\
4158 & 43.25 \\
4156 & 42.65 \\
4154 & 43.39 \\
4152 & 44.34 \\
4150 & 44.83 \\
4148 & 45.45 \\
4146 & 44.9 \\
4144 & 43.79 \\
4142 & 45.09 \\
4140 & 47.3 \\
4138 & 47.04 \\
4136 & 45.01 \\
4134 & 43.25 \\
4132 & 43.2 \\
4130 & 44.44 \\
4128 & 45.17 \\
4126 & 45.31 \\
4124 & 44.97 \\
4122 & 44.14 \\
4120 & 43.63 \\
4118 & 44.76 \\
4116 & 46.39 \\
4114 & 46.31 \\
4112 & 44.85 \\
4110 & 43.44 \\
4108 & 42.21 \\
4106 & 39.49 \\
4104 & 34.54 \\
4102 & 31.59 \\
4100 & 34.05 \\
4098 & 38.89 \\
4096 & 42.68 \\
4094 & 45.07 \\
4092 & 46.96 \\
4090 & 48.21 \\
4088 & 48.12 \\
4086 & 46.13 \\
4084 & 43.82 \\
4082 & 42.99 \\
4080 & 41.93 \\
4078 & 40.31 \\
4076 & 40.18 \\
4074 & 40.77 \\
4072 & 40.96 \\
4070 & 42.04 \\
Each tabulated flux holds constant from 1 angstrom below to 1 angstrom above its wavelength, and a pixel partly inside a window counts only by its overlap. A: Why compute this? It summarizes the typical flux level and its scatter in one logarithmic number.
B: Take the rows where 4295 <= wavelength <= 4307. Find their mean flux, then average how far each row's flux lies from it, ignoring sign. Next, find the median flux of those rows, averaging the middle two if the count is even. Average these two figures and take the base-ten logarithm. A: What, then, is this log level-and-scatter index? 1.23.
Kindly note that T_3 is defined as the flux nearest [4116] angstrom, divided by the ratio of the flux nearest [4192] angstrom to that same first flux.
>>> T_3 49.6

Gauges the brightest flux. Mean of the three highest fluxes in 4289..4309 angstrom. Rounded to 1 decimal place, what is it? 39.3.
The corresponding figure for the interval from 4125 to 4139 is 45.8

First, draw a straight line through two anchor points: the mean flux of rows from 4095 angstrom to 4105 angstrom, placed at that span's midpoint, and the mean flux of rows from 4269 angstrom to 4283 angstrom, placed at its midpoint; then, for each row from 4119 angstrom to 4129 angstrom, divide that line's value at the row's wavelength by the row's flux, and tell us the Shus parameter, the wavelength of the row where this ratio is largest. 4120 angstrom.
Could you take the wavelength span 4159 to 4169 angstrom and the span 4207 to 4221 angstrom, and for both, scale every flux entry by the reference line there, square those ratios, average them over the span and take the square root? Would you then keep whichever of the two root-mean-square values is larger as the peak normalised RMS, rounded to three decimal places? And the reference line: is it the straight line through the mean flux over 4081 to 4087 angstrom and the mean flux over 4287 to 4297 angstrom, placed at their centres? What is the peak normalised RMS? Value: 1.082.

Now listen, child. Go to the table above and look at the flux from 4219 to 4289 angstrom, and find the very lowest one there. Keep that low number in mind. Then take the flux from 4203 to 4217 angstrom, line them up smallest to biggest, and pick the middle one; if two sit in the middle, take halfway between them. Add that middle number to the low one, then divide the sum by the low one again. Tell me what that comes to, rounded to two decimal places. 2.20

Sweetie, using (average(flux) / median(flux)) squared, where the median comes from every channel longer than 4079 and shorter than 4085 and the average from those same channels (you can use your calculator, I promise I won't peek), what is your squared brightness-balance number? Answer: 1.00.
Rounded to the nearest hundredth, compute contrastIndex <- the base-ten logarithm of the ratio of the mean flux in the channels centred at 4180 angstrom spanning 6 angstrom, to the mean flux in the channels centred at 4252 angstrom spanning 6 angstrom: 0.01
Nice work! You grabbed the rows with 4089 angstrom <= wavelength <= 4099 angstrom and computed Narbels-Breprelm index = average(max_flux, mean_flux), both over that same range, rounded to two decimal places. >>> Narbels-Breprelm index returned 46.29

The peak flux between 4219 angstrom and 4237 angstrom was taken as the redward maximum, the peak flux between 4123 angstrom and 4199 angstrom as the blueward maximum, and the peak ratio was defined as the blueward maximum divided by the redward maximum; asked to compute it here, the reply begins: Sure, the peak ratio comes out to 1.06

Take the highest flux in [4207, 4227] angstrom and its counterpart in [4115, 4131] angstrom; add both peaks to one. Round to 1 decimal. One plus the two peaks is 92.7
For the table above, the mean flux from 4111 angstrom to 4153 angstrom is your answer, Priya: 45.0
